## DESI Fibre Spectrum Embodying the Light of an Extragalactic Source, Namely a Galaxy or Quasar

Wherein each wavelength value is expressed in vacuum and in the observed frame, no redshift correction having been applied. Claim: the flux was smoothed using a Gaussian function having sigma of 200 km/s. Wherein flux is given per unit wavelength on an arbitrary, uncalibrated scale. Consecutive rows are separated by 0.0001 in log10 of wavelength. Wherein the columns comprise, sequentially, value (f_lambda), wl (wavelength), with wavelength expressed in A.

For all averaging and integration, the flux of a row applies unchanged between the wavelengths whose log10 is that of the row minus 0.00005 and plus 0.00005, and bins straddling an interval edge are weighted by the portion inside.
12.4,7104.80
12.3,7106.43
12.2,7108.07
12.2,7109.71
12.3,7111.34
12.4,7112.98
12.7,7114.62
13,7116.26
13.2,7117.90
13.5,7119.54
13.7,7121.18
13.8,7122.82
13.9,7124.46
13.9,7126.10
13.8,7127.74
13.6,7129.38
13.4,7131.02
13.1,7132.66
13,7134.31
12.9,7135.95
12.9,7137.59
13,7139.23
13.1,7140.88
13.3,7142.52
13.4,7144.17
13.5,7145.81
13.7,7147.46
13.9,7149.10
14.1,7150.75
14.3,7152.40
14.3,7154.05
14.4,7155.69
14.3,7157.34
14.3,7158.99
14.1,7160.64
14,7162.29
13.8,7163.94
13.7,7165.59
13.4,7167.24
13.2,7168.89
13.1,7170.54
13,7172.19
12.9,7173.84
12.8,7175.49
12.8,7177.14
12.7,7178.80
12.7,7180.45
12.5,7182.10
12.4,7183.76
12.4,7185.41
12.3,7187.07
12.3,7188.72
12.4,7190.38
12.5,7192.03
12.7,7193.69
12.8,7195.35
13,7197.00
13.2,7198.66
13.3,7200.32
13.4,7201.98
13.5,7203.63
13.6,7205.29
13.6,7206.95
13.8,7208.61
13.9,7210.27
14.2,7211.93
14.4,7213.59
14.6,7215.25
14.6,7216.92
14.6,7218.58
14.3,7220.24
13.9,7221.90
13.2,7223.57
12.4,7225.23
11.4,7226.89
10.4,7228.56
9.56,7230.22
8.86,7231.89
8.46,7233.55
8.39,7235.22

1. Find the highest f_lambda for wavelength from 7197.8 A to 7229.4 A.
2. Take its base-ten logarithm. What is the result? 1.164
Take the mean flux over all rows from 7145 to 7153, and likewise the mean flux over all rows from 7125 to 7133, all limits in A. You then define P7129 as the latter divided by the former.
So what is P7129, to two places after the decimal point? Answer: 0.98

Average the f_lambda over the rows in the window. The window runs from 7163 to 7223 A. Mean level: 13.3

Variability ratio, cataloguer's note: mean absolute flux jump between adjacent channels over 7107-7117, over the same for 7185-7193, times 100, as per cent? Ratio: 213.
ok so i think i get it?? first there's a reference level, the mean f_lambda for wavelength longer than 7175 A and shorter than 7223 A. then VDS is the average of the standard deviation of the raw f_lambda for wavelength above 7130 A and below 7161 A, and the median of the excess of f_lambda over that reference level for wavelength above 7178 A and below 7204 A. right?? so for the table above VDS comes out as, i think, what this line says 0.0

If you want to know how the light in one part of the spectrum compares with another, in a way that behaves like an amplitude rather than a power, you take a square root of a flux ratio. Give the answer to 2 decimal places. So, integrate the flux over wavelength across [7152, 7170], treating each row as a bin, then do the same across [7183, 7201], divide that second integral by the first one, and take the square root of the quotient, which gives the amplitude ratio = 0.95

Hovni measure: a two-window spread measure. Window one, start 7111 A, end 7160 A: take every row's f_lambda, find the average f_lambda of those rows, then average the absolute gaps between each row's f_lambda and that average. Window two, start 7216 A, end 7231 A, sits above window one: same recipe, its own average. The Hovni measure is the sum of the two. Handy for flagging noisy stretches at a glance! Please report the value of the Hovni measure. 2.0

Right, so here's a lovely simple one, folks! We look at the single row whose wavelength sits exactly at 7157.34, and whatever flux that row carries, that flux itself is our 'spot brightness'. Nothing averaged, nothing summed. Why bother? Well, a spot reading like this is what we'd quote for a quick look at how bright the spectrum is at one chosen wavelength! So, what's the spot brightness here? 14.3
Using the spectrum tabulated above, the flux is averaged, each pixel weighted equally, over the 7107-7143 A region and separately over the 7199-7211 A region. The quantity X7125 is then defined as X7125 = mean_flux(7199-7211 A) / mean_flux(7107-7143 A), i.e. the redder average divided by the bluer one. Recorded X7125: 1.03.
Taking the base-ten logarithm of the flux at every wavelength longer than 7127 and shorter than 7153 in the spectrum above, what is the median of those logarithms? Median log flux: 1.13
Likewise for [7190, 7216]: 1.13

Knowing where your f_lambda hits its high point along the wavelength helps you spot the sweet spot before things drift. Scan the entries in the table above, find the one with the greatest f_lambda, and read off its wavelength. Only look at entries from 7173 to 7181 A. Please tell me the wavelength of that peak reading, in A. 7173.84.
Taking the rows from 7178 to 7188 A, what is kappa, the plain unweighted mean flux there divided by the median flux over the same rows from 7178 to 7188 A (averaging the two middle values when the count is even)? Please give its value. 1.004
